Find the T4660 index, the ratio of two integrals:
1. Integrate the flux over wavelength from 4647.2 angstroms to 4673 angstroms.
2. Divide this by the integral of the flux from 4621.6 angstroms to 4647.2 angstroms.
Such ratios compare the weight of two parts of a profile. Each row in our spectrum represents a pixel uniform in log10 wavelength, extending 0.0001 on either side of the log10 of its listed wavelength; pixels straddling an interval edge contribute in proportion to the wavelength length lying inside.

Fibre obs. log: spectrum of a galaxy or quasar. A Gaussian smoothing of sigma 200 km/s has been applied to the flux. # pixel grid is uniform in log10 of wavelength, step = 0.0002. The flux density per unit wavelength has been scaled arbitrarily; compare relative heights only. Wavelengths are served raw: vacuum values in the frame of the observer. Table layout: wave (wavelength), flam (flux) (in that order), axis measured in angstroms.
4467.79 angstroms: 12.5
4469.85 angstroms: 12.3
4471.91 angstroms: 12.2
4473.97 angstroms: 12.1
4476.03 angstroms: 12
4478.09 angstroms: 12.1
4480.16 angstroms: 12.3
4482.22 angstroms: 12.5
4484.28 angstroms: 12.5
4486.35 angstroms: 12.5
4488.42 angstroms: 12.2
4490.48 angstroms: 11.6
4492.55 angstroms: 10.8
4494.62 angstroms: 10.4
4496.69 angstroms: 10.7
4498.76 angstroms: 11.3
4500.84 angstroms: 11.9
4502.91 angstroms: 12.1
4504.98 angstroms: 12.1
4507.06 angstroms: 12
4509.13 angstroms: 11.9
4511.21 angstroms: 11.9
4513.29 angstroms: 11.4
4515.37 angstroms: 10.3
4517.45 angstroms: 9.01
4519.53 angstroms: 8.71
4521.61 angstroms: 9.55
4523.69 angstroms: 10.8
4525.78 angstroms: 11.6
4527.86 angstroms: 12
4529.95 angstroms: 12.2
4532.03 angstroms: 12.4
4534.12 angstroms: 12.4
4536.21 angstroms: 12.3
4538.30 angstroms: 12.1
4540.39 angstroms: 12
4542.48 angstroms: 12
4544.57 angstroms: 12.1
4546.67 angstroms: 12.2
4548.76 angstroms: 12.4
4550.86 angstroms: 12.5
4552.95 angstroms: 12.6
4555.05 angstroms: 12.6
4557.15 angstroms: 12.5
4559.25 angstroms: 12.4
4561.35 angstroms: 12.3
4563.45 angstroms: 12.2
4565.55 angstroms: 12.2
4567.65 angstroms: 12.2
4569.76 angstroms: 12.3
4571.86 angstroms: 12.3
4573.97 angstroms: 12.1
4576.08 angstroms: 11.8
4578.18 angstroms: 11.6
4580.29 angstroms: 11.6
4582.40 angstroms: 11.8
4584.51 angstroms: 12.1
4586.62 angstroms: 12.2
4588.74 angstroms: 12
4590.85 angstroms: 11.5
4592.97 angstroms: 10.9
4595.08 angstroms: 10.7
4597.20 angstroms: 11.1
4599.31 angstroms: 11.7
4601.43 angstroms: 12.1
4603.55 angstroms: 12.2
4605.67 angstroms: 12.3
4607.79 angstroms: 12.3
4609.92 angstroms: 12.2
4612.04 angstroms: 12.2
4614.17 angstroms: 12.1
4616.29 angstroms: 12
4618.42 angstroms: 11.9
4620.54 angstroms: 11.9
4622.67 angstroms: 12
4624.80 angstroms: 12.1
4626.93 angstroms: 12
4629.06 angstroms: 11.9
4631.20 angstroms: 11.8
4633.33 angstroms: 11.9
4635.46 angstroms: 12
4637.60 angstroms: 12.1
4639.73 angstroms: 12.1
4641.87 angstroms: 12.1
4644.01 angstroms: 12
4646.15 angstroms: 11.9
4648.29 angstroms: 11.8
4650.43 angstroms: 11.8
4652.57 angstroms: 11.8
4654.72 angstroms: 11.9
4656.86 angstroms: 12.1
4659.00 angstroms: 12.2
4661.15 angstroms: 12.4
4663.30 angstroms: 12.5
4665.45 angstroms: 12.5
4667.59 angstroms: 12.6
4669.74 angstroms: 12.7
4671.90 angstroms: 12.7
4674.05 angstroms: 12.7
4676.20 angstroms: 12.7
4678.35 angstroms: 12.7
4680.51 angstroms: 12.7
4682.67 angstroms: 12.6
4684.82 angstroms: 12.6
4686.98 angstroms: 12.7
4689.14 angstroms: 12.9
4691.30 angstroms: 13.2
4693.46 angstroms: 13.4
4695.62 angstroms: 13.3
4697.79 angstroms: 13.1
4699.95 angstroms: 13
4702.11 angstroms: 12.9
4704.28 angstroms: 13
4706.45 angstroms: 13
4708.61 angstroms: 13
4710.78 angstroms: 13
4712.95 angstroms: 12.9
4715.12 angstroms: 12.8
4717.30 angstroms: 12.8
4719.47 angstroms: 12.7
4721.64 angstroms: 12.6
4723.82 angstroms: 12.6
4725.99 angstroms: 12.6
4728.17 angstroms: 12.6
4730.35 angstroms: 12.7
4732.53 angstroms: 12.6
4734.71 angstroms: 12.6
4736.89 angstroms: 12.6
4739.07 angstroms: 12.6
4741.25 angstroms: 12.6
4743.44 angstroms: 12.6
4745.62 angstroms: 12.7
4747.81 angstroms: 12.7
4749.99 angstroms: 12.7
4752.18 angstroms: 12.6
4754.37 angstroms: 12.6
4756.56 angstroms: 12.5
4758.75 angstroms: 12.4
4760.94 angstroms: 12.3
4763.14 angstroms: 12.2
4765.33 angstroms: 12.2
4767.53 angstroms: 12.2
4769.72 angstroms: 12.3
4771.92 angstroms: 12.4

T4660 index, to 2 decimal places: 1.03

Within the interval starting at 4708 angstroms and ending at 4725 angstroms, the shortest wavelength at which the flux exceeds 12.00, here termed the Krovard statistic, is 4708.61 angstroms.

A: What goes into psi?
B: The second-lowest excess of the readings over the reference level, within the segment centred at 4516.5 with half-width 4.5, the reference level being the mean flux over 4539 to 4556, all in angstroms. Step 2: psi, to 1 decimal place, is -3.3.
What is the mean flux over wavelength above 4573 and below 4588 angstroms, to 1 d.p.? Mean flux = 11.9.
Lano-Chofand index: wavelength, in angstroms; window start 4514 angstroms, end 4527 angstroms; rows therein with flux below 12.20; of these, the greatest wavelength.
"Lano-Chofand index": 4525.78 angstroms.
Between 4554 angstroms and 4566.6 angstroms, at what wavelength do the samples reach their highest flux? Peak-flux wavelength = 4555.05 angstroms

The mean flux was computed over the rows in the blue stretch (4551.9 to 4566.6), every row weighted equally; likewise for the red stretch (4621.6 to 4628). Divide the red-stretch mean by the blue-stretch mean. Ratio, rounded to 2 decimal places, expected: 0.97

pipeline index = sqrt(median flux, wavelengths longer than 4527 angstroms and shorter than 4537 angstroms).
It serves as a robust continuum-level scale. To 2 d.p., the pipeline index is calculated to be 3.51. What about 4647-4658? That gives 3.44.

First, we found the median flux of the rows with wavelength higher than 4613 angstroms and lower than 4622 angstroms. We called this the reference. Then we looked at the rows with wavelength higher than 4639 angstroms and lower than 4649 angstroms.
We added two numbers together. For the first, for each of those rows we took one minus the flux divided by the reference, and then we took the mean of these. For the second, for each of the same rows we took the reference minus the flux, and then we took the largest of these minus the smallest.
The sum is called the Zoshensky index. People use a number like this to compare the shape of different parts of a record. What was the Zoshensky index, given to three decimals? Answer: 0.297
